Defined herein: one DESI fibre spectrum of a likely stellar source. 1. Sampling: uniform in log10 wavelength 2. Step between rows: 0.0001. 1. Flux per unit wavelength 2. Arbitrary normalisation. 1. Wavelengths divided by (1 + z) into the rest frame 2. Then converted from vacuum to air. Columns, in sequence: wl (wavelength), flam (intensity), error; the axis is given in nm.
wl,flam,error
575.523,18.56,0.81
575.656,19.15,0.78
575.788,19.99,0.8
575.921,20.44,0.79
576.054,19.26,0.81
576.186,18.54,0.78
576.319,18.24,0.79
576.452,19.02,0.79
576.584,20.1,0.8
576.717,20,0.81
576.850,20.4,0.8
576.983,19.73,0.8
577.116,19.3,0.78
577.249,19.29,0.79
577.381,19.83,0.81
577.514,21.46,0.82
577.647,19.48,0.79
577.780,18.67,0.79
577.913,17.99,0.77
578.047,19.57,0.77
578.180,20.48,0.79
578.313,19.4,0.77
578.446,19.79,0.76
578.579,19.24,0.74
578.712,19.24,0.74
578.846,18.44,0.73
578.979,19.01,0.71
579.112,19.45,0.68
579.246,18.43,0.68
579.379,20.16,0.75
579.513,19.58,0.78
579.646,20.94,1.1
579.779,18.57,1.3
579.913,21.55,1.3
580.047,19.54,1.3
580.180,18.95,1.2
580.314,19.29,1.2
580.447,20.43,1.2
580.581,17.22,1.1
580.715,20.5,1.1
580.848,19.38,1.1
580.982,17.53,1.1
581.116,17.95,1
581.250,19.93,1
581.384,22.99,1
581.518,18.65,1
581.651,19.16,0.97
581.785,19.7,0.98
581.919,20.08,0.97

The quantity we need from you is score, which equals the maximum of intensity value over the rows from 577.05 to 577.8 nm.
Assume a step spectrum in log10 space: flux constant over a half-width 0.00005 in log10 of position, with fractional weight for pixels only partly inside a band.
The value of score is 21.46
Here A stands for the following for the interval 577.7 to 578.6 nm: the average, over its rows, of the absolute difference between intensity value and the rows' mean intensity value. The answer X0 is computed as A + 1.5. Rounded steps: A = 0.6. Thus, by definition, 2.08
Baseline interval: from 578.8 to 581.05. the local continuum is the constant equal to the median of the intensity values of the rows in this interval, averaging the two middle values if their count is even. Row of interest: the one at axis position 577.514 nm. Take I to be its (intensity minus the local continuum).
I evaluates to 2.1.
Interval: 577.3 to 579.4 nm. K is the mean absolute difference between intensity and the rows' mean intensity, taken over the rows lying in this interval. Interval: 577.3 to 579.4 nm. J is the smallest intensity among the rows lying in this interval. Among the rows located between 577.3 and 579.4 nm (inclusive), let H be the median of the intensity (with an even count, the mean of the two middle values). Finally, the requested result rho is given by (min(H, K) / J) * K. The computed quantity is 0.021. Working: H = 19.4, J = 17.99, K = 0.61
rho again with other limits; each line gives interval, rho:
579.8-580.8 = 0.060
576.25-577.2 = 0.019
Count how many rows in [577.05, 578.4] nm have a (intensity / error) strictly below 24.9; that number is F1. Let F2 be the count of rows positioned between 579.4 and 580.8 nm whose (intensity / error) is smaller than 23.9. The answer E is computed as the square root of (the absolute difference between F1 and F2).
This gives 1.7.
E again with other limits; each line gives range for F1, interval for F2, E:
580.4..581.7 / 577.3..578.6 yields 2.8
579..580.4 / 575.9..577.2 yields 1.7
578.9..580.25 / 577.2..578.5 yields 1.7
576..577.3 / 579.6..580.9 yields 1.4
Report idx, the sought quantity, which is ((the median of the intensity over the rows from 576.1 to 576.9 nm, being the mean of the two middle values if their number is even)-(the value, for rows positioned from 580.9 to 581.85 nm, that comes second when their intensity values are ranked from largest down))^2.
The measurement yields 0.18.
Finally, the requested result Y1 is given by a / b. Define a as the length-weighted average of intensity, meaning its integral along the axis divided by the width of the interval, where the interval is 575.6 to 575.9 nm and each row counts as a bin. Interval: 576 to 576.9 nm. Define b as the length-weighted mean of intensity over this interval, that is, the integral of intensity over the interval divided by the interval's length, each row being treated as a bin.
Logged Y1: 1.02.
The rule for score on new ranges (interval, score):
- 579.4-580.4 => 21.55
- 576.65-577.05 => 20.4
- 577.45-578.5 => 21.46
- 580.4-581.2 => 20.5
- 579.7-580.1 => 21.55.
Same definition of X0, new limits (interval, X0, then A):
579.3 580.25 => 2.34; 0.8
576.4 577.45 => 1.88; 0.4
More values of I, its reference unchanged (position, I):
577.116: -0.1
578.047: 0.2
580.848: 0.0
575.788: 0.6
